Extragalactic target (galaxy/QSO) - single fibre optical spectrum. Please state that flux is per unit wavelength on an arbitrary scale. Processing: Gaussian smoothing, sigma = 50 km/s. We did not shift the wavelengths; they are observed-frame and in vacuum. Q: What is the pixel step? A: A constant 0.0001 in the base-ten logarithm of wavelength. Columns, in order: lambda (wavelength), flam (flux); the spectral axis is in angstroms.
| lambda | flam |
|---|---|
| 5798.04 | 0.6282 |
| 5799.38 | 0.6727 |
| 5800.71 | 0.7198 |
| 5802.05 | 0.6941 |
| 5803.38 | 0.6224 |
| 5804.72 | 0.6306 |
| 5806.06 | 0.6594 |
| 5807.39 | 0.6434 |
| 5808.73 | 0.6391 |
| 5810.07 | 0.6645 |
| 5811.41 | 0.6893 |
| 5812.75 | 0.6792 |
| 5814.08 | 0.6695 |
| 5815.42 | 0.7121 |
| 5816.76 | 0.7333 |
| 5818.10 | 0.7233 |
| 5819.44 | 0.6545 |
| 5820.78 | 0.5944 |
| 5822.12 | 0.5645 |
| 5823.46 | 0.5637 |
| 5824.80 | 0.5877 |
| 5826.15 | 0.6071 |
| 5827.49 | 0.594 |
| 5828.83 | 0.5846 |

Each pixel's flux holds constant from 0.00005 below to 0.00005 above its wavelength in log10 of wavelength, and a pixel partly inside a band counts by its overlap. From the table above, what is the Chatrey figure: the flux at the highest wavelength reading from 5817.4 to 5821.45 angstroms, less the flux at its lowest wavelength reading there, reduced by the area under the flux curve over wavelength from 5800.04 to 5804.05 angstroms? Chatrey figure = -2.85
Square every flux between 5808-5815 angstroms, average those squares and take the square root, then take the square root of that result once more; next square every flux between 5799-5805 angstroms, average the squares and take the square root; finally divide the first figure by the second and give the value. 1.222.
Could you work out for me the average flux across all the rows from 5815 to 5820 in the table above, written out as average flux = 0.706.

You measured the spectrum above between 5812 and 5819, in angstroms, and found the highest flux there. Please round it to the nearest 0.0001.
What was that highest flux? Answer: 0.7333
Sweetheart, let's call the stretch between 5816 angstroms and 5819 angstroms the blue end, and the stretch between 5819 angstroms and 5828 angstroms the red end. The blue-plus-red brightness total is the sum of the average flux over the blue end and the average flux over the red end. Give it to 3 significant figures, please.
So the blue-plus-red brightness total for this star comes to 1.32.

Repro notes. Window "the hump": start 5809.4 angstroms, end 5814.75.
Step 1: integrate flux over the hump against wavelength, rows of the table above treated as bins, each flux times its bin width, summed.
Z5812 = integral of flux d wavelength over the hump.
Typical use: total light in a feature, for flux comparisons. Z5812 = 3.62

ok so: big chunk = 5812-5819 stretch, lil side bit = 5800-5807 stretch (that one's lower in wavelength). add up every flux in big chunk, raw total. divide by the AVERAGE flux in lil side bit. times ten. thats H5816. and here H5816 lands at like 53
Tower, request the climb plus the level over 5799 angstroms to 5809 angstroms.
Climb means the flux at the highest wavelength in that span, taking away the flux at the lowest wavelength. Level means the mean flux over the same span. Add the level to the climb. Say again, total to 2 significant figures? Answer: 0.63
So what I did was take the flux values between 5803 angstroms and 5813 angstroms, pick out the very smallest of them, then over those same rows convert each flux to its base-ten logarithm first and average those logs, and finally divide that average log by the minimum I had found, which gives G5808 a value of -0.30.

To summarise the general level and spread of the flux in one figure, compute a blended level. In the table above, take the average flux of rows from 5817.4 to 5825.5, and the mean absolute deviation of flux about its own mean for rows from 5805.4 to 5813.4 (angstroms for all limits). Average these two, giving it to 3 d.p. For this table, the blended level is 0.315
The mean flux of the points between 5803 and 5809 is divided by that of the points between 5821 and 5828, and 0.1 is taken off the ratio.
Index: 1.00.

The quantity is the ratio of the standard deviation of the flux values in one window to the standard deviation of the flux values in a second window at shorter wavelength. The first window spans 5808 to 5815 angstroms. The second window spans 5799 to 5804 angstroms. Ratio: 0.5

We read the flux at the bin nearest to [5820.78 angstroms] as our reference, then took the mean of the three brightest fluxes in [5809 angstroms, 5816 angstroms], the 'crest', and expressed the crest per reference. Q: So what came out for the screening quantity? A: 1.17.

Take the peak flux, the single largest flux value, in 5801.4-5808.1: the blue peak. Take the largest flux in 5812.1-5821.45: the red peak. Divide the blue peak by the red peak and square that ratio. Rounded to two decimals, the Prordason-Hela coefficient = 0.90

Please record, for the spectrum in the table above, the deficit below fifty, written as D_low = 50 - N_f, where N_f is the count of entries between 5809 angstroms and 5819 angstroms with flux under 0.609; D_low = 50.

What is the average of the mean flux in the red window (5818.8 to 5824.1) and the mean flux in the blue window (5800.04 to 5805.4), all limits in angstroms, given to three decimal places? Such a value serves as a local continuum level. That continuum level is 0.631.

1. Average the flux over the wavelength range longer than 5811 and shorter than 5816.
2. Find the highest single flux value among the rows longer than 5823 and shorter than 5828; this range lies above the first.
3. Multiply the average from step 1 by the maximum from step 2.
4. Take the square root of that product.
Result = 0.65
